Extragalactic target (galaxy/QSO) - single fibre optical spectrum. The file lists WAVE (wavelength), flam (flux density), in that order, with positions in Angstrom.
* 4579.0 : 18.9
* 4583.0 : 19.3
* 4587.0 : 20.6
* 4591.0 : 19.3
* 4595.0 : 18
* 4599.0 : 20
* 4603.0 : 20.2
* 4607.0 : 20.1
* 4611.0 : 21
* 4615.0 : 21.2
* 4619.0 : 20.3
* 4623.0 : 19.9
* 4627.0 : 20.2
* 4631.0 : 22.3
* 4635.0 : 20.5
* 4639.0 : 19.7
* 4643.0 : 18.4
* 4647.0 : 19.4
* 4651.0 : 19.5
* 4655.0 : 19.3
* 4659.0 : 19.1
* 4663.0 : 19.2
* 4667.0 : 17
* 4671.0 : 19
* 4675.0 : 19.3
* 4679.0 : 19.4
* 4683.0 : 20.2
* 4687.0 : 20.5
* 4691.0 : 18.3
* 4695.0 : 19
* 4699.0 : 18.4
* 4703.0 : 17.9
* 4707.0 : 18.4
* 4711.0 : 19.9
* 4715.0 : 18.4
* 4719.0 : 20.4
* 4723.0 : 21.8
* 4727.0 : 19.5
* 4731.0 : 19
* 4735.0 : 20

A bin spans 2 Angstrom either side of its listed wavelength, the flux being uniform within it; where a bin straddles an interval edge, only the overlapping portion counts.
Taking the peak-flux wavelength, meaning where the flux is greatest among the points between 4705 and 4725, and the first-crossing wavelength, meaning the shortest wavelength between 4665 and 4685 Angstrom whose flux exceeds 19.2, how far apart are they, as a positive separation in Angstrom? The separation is 48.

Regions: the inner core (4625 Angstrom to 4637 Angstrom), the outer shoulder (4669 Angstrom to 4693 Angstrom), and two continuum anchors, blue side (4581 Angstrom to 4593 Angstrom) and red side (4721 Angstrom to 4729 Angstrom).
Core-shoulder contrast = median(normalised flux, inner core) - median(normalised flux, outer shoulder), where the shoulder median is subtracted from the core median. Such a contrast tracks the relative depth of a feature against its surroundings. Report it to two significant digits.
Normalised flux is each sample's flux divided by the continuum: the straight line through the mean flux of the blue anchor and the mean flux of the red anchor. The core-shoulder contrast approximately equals 0.071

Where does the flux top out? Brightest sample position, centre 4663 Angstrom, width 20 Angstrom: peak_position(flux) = 4655.0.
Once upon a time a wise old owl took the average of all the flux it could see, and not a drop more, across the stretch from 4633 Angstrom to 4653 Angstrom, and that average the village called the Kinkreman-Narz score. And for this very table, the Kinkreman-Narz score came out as 19.5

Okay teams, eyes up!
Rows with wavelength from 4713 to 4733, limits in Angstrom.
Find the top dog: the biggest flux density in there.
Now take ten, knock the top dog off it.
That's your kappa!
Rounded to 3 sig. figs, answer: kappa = -11.8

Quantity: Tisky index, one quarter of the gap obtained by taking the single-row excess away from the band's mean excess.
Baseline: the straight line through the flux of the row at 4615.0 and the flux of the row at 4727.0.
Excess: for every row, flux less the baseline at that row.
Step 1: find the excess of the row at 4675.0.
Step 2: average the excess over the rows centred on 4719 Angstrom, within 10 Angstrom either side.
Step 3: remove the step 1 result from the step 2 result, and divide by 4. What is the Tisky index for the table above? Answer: 0.3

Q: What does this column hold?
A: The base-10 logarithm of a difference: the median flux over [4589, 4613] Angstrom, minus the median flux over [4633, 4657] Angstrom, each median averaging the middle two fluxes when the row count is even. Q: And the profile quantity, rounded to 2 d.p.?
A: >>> -0.22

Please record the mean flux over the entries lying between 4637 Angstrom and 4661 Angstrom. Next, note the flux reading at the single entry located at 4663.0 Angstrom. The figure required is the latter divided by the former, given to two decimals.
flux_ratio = 1.00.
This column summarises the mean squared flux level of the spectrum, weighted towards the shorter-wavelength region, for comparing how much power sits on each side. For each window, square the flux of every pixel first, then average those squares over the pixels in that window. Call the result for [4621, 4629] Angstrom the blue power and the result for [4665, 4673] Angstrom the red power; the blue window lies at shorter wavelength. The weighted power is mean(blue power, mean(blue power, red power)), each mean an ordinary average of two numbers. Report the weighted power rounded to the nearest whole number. 383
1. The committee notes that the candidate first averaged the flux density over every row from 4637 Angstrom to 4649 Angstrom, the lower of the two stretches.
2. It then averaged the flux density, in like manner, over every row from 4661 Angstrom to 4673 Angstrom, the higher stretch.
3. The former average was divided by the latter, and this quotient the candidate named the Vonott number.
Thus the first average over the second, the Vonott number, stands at 1.04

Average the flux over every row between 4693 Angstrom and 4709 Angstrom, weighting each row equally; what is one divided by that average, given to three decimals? 0.054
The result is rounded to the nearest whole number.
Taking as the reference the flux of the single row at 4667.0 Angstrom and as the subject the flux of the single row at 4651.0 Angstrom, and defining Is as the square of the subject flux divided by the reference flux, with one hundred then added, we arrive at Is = 122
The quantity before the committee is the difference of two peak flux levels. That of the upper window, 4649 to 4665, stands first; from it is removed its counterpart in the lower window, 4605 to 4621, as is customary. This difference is -1.7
